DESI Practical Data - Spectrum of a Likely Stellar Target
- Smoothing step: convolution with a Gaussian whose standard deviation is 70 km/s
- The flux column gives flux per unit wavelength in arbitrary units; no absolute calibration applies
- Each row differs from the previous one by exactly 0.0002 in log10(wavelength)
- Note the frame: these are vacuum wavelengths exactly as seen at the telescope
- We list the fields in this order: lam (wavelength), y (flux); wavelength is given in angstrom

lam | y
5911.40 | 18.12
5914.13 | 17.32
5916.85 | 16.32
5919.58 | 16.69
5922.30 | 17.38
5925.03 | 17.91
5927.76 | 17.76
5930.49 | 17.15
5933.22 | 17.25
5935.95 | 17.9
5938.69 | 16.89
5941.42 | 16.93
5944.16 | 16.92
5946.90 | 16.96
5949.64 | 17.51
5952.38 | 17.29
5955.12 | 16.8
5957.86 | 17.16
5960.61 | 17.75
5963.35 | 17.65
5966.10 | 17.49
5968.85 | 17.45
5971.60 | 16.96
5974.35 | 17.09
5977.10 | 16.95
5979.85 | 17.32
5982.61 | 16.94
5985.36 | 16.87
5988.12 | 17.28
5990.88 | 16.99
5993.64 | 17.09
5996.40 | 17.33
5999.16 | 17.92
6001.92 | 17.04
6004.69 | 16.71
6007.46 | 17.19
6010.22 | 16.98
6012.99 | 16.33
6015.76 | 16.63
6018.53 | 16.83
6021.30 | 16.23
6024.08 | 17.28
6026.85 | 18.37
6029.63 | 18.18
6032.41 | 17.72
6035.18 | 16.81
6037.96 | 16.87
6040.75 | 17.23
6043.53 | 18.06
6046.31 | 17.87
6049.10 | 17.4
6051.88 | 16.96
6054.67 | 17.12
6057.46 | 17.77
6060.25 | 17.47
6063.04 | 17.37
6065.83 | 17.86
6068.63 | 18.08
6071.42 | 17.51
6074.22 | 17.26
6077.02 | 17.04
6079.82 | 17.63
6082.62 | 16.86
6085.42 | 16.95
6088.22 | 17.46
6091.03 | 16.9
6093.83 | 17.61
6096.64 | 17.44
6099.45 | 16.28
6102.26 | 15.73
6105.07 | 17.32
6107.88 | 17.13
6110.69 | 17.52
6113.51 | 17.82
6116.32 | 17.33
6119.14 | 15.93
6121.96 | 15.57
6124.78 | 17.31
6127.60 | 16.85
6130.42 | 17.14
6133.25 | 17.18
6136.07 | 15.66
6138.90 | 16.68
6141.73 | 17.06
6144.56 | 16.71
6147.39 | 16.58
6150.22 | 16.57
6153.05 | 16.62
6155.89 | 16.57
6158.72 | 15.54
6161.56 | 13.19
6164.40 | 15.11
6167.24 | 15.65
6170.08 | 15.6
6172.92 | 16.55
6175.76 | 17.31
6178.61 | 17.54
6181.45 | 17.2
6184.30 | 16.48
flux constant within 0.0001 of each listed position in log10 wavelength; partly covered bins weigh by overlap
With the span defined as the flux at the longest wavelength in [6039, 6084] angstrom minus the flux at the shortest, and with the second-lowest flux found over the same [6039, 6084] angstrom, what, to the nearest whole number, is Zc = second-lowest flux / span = -46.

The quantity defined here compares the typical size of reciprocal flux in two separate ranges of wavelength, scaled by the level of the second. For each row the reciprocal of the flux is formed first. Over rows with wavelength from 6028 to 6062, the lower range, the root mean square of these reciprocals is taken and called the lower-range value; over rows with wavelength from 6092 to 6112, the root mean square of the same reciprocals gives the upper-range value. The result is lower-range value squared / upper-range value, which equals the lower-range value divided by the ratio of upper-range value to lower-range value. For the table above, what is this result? 0.0558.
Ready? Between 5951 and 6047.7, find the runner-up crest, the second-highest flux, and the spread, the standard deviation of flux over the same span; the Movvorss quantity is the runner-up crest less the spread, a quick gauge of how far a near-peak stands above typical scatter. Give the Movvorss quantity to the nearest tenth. 17.7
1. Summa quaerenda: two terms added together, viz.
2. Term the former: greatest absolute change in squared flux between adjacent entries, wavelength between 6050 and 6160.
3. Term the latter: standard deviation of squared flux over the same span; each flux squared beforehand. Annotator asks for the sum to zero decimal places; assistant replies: 79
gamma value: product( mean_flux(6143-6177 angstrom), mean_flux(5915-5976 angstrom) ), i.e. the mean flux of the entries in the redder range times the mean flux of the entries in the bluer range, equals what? 276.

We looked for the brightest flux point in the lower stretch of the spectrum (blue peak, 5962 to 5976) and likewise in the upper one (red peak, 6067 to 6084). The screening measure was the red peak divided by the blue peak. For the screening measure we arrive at 1.02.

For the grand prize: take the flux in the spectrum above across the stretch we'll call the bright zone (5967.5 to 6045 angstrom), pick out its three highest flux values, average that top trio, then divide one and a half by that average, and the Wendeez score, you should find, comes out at 0.0824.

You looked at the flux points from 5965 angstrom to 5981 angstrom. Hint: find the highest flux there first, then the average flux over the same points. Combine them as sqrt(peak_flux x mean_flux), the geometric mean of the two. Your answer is 17.3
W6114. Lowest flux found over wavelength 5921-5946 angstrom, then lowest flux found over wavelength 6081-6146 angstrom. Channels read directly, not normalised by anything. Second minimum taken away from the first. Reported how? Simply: 1.3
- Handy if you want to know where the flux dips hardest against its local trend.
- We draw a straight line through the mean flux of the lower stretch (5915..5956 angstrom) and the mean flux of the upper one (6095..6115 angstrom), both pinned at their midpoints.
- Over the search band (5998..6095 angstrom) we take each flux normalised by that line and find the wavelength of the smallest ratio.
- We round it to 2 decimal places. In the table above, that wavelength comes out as 6021.30 angstrom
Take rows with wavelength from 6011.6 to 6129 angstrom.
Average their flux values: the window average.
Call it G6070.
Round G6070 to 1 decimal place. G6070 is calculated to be 17.2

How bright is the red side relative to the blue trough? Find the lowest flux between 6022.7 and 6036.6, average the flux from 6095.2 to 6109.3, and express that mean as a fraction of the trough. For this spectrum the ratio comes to 1.00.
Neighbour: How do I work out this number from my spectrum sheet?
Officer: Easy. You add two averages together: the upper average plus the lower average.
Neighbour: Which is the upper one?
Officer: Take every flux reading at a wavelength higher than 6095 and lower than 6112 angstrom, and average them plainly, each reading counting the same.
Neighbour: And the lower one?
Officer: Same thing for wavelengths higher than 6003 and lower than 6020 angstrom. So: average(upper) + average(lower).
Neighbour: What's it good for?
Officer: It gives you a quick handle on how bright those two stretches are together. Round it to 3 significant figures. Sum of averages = 33.7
